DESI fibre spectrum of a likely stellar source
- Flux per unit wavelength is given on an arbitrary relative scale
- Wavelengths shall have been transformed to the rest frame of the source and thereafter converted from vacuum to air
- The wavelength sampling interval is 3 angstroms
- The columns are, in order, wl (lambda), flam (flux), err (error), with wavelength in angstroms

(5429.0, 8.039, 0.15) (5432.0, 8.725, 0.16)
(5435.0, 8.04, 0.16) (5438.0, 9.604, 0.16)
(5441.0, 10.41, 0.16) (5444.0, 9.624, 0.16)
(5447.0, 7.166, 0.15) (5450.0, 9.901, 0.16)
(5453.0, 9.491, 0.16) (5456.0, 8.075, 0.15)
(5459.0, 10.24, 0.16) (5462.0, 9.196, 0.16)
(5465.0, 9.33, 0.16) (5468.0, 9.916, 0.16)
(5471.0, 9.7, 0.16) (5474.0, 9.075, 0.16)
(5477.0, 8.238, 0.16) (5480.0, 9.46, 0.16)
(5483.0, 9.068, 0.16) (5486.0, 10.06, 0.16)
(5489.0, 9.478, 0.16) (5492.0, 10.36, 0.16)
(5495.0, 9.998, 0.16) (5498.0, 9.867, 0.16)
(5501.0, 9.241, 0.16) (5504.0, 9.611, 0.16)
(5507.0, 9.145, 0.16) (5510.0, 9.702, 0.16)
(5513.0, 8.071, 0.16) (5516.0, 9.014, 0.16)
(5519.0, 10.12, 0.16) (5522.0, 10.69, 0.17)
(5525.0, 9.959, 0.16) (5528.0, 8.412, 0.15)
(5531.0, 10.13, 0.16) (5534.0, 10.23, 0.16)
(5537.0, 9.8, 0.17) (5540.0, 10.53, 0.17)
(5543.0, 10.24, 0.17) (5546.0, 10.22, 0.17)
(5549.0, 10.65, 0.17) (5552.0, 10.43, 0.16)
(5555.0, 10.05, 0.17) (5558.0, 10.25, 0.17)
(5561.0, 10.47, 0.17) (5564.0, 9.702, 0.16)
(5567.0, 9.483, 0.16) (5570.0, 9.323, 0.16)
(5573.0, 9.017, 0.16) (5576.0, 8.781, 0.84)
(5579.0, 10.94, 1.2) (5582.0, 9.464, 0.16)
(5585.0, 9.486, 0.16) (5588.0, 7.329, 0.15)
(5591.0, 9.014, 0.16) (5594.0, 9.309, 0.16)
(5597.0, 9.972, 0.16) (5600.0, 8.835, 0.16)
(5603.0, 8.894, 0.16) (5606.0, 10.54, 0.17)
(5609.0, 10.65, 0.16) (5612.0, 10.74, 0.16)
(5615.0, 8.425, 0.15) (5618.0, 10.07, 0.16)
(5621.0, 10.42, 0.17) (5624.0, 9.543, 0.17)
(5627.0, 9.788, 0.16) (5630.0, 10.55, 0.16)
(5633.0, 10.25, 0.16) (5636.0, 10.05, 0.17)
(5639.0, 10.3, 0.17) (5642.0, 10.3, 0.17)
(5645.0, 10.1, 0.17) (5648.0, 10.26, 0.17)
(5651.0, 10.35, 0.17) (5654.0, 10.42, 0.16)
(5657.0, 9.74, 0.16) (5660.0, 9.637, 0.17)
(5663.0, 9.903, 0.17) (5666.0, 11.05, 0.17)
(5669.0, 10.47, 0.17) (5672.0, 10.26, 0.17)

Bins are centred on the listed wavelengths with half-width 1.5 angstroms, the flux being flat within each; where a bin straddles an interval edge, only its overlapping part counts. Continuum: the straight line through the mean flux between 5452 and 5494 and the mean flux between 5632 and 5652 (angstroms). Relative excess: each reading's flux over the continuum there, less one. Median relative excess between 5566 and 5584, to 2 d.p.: -0.05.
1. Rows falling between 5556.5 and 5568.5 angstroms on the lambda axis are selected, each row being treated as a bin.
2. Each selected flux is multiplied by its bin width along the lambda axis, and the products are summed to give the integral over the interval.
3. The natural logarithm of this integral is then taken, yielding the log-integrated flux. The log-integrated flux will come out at 4.79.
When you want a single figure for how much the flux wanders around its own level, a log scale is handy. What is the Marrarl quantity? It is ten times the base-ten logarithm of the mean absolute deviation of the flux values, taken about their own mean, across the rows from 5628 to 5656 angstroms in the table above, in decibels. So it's -9.7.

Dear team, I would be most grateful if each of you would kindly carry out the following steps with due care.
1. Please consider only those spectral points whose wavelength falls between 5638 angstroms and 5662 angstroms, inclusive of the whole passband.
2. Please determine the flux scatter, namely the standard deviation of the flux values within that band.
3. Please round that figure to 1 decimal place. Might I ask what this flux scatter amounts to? 0.3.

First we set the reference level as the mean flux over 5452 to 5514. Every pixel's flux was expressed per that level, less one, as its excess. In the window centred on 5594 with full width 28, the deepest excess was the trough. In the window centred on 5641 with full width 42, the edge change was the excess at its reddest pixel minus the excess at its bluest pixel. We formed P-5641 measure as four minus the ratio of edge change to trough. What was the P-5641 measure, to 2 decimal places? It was 3.62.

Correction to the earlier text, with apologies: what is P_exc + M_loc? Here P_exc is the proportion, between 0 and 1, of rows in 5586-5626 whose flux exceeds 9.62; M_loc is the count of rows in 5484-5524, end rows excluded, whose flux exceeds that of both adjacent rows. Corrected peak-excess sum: 3.5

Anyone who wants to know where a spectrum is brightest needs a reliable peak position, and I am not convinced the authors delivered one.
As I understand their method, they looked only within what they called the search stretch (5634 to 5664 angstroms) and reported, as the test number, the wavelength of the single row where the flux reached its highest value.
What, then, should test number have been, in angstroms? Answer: 5654.0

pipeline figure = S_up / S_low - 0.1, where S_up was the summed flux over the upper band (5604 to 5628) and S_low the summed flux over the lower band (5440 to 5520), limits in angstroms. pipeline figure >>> 0.2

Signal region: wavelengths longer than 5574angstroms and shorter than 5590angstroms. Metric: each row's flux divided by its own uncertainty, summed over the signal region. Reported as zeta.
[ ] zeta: 187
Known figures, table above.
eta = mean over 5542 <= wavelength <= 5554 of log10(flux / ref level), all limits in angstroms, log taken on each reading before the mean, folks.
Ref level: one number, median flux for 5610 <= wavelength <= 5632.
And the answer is 0.013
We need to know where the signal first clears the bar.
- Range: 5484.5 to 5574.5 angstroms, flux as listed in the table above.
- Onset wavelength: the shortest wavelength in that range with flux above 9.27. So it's 5486.0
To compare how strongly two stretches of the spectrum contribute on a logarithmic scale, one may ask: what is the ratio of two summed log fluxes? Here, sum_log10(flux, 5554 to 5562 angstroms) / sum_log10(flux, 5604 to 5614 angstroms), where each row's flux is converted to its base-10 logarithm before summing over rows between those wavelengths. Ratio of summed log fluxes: 1.0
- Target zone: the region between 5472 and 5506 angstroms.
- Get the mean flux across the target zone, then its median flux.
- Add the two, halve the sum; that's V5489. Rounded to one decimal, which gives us 9.5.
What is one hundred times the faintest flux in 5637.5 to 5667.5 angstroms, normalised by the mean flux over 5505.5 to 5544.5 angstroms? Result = 99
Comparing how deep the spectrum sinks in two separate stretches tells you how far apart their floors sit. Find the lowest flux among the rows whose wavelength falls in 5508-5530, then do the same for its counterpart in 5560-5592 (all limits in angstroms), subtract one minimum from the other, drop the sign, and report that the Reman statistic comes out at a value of 0.74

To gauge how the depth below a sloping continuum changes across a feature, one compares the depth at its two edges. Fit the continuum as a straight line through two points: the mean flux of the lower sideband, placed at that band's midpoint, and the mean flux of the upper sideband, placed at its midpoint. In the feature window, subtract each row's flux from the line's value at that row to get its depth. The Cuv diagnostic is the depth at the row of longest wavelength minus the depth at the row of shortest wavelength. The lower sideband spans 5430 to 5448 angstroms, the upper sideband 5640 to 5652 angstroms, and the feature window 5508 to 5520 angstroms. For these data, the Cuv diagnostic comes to -0.36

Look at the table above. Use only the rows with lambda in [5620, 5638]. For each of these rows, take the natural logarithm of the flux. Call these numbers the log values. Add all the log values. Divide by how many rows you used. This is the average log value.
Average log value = 2.31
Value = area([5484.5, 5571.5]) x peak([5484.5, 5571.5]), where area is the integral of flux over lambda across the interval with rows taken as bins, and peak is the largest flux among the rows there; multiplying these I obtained 9148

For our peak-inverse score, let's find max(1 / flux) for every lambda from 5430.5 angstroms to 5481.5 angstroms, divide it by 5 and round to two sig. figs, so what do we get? 0.028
